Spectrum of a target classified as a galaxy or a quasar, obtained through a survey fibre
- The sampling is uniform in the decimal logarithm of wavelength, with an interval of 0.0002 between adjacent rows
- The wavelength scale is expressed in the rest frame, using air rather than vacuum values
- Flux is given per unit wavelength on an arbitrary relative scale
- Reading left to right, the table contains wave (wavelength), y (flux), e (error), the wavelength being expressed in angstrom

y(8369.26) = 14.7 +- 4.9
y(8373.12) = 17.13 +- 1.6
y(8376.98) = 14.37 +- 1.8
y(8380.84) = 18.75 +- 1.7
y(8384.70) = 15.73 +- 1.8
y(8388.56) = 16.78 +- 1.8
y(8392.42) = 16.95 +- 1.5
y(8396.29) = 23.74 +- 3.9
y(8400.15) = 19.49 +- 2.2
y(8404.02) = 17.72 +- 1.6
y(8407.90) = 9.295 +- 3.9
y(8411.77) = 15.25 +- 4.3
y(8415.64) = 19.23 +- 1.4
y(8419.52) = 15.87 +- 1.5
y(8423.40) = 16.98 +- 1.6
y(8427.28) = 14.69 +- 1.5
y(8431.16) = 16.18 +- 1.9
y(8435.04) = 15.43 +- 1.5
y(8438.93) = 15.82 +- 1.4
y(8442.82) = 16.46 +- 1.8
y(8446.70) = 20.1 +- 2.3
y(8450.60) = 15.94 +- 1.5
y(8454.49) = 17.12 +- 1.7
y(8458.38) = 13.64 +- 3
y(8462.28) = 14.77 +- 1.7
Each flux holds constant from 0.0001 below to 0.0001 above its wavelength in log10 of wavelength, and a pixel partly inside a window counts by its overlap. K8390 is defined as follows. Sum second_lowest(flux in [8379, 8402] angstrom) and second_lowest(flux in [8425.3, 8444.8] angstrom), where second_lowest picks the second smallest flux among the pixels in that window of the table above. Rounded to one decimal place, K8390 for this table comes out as 32.2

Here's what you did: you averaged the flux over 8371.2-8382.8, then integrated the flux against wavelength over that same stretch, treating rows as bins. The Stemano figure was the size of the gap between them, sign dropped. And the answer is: 177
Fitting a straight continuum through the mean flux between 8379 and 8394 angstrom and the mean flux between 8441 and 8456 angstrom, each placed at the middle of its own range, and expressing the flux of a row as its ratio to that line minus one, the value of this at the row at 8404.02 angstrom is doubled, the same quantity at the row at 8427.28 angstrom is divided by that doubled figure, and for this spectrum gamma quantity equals -2.3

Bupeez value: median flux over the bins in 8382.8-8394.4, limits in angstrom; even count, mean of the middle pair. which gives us 16.8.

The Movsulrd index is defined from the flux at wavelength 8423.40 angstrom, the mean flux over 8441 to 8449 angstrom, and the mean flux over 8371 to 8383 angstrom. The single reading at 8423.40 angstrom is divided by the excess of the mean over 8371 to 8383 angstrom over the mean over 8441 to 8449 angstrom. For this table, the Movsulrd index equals -11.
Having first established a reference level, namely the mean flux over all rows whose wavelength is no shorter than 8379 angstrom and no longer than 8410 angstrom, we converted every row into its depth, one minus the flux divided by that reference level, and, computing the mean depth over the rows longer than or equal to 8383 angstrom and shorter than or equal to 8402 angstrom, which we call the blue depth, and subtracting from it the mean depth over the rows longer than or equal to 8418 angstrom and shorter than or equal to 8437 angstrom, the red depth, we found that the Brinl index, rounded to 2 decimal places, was -0.16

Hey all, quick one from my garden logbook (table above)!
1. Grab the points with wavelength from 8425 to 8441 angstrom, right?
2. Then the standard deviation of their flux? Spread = 0.6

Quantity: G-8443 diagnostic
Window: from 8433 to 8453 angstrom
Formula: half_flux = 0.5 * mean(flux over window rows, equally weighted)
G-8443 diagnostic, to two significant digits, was 8.4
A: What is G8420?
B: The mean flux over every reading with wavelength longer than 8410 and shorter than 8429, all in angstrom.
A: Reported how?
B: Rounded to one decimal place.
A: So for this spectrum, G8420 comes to 16.4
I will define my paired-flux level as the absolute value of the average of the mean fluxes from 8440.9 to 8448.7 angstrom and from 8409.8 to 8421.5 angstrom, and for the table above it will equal 17.5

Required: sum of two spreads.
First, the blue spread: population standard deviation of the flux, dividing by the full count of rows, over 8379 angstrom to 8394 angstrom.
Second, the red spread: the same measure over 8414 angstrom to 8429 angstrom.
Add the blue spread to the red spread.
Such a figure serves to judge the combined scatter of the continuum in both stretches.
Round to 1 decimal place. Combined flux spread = 2.8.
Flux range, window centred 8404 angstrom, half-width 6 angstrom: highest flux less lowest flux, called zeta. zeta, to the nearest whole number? 10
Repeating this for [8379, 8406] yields 8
